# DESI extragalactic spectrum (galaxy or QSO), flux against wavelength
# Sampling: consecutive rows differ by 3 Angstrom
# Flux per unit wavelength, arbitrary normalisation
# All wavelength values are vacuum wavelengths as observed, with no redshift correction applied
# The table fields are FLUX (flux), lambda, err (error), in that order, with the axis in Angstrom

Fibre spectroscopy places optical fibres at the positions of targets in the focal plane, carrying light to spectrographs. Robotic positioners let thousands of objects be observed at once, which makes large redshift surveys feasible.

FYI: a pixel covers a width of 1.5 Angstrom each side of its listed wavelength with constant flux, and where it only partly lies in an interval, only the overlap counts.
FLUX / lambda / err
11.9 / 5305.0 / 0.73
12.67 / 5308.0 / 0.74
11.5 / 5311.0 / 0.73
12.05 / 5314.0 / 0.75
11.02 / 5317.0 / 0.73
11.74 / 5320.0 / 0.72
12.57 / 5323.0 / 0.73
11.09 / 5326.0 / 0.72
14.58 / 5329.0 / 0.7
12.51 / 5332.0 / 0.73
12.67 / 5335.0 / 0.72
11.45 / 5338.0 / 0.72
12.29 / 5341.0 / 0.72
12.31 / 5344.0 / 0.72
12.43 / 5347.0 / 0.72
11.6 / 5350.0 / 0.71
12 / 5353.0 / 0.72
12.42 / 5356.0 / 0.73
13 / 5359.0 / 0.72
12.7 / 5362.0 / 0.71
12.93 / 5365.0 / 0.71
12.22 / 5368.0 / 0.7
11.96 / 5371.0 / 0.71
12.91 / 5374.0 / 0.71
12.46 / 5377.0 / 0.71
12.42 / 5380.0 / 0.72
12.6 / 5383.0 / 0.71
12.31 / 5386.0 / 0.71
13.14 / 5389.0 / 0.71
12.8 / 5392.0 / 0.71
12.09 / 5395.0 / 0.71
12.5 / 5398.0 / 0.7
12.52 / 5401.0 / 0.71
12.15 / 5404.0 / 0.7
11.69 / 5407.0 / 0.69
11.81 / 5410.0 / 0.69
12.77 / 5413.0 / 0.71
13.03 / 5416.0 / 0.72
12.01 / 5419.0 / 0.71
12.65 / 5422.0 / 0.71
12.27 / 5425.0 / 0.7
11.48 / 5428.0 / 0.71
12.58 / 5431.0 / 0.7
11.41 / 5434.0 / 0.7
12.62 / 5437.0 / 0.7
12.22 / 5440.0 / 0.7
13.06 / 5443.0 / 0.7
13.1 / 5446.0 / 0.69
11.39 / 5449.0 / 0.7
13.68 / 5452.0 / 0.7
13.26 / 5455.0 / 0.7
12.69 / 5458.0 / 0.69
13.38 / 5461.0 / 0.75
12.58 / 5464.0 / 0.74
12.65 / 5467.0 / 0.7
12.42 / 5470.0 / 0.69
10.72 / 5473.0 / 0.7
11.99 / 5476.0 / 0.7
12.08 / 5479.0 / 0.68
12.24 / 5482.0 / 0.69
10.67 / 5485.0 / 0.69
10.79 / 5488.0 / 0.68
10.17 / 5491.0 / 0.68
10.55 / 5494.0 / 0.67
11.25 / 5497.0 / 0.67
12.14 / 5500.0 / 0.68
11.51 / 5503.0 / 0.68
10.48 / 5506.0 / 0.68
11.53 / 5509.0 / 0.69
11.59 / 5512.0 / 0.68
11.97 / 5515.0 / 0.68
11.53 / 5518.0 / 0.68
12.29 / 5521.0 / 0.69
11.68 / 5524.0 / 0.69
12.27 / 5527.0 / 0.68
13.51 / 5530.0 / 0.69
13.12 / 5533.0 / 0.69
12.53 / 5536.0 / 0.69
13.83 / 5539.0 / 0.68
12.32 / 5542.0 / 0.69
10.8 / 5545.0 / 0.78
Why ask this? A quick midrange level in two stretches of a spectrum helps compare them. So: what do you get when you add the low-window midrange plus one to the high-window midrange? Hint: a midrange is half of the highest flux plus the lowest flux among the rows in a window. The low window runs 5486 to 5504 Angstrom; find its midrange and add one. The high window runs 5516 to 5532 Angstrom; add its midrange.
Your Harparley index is 24.7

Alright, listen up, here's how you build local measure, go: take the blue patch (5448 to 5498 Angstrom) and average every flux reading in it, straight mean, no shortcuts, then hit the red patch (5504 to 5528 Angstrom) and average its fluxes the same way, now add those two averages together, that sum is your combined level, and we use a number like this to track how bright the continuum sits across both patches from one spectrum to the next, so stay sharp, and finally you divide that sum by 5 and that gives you 4.72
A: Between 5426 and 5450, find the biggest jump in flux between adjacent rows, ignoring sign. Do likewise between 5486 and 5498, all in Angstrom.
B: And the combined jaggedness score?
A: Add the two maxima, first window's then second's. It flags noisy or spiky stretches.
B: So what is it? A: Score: 2.4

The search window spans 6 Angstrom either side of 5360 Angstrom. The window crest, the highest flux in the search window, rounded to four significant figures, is 13.00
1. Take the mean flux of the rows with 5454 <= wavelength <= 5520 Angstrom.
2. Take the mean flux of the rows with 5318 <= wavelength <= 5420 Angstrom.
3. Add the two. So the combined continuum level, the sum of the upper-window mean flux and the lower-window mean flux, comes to 24.1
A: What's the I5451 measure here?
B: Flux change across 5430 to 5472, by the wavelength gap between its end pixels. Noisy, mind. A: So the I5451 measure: -0.004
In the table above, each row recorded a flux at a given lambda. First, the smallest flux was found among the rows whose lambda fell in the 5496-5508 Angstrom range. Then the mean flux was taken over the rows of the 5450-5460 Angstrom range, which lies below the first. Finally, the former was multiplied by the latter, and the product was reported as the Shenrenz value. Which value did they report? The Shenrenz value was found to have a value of 138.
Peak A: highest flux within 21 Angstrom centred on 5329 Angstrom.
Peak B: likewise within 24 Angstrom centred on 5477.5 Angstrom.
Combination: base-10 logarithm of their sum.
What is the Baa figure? 1.44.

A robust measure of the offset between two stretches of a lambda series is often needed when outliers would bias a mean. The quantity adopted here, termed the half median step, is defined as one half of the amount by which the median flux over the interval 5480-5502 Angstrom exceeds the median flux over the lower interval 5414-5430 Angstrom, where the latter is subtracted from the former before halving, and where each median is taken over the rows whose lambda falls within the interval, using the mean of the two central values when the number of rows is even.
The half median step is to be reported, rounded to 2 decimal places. -0.74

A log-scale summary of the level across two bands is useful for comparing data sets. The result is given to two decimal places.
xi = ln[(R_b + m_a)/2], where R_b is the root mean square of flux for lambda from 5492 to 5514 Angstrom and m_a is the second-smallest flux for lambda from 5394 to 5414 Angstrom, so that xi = 2.45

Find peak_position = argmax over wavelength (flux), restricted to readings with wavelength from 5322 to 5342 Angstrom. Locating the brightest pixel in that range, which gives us 5329.0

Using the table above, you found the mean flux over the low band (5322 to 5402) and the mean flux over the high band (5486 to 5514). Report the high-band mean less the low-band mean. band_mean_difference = -1.3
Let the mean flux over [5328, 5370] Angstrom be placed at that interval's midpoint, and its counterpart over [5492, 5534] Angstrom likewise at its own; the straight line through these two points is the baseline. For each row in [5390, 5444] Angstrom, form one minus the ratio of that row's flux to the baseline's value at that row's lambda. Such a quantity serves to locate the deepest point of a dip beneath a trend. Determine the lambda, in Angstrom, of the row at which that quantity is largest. 5434.0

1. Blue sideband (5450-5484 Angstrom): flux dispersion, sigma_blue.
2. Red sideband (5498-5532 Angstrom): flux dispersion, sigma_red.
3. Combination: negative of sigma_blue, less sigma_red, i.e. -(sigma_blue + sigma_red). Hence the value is -1.5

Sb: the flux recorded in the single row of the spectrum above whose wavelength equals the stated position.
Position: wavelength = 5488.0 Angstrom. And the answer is 10.79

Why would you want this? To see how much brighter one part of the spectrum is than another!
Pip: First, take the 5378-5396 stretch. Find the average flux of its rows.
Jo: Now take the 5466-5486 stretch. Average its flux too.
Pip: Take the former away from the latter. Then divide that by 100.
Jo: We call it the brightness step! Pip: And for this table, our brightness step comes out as -0.007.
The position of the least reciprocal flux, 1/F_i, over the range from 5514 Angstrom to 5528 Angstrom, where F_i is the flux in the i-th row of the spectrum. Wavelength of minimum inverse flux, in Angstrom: 5521.0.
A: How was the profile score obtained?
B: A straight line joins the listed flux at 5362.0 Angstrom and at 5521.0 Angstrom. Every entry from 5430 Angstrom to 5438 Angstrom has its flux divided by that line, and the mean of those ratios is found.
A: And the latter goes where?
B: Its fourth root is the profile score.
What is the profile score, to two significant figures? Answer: 0.99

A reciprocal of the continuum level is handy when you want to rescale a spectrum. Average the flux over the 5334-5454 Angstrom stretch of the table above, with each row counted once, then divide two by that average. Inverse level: 0.161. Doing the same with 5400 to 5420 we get 0.163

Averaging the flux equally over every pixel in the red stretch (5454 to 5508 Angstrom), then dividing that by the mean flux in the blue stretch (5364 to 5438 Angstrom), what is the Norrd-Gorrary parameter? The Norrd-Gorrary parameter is 0.95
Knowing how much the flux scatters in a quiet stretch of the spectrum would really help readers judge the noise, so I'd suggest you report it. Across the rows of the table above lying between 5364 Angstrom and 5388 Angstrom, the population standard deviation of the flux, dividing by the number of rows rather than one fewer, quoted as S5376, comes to 0.31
